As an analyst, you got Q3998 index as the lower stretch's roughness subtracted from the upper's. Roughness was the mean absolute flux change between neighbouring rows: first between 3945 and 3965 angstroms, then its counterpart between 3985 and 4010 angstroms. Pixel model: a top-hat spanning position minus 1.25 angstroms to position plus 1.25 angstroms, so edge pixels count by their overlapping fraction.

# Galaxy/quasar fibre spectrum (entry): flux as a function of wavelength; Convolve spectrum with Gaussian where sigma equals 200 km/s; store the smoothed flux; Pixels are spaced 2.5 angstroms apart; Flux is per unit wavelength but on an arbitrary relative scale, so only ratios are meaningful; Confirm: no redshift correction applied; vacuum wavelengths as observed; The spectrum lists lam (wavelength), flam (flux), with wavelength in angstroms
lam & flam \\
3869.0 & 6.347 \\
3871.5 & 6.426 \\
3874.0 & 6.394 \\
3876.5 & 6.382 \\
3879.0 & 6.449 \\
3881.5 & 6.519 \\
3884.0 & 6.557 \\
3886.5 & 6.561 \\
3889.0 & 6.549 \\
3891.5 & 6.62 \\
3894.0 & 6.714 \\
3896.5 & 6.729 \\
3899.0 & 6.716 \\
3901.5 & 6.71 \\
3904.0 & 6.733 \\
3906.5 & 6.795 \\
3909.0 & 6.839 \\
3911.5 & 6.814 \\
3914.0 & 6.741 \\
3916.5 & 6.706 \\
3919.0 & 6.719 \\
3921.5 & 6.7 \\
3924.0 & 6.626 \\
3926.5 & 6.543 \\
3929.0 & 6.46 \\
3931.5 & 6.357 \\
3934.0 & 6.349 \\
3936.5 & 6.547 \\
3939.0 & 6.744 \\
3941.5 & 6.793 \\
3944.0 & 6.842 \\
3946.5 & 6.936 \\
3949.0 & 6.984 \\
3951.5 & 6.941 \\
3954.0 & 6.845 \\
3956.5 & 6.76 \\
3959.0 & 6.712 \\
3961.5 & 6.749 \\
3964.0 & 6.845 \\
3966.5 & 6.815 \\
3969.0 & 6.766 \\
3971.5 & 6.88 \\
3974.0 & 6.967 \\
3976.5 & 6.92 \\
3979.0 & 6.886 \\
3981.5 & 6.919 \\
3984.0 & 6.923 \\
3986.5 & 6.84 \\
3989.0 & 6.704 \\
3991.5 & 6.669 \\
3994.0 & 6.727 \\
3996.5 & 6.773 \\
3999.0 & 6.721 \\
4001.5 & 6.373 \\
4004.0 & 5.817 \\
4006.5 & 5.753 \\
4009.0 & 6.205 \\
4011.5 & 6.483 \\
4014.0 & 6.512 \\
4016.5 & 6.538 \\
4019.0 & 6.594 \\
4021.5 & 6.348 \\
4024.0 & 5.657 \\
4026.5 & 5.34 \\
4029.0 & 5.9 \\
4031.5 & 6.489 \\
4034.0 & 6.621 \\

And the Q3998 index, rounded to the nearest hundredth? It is 0.13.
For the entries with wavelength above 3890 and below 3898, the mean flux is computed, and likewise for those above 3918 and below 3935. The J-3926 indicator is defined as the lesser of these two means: 6.54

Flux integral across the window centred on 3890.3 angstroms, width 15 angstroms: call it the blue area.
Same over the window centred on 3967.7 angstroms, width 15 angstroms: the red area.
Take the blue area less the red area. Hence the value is -3.2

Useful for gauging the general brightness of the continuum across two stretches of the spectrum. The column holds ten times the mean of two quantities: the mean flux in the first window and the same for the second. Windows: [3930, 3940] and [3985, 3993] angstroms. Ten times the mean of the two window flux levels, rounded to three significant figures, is 66.2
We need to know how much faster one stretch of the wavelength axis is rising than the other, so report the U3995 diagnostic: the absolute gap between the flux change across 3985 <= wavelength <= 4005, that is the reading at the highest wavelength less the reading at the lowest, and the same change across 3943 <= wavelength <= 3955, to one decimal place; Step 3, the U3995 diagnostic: 1.0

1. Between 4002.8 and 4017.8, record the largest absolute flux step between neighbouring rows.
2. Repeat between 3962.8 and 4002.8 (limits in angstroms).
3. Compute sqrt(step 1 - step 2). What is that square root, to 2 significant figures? 0.32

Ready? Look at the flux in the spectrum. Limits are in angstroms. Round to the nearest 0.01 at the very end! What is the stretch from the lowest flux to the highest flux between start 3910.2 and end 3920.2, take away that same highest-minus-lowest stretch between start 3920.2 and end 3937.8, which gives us -0.24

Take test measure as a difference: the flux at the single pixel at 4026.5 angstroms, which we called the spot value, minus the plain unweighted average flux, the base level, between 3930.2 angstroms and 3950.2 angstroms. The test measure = -1.4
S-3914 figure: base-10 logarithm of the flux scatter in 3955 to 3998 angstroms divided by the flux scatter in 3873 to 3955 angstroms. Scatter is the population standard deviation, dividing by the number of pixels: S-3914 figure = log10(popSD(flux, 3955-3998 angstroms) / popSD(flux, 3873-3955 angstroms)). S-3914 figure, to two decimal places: -0.29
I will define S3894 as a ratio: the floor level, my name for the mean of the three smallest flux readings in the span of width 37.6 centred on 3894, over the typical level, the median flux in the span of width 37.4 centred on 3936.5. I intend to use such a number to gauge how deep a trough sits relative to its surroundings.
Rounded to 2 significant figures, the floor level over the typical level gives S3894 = 0.96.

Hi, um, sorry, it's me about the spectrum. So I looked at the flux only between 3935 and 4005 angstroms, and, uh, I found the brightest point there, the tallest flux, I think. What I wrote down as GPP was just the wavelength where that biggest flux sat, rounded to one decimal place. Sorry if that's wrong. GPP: 3949.0 angstroms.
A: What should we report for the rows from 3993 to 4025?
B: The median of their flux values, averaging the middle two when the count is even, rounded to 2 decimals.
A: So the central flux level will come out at 6.48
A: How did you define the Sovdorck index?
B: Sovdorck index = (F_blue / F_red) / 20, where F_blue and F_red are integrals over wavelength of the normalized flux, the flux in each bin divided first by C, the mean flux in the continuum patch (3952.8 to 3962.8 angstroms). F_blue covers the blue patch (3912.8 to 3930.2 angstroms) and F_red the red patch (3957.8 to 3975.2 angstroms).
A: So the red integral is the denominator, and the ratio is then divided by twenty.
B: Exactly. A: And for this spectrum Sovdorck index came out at 0.0487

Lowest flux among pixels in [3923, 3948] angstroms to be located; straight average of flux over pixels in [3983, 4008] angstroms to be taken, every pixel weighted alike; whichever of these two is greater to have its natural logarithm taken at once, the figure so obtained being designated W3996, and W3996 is 1.88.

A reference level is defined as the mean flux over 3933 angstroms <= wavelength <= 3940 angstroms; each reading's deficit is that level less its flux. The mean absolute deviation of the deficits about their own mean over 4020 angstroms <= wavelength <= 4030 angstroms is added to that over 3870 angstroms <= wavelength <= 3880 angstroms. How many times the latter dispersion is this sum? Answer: 14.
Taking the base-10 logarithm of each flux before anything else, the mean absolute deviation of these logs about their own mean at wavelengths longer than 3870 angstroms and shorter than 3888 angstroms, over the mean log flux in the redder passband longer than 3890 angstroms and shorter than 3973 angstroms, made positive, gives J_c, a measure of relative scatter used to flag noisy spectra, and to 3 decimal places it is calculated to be 0.005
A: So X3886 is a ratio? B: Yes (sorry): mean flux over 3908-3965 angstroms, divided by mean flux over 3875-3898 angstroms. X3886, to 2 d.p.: 1.02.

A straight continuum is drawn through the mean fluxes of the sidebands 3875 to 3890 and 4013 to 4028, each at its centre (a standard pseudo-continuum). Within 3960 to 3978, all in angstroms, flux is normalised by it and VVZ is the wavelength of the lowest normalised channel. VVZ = 3961.5 angstroms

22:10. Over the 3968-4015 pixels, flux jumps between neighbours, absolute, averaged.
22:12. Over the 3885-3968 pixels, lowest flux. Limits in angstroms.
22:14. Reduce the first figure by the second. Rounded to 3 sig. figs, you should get -6.21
